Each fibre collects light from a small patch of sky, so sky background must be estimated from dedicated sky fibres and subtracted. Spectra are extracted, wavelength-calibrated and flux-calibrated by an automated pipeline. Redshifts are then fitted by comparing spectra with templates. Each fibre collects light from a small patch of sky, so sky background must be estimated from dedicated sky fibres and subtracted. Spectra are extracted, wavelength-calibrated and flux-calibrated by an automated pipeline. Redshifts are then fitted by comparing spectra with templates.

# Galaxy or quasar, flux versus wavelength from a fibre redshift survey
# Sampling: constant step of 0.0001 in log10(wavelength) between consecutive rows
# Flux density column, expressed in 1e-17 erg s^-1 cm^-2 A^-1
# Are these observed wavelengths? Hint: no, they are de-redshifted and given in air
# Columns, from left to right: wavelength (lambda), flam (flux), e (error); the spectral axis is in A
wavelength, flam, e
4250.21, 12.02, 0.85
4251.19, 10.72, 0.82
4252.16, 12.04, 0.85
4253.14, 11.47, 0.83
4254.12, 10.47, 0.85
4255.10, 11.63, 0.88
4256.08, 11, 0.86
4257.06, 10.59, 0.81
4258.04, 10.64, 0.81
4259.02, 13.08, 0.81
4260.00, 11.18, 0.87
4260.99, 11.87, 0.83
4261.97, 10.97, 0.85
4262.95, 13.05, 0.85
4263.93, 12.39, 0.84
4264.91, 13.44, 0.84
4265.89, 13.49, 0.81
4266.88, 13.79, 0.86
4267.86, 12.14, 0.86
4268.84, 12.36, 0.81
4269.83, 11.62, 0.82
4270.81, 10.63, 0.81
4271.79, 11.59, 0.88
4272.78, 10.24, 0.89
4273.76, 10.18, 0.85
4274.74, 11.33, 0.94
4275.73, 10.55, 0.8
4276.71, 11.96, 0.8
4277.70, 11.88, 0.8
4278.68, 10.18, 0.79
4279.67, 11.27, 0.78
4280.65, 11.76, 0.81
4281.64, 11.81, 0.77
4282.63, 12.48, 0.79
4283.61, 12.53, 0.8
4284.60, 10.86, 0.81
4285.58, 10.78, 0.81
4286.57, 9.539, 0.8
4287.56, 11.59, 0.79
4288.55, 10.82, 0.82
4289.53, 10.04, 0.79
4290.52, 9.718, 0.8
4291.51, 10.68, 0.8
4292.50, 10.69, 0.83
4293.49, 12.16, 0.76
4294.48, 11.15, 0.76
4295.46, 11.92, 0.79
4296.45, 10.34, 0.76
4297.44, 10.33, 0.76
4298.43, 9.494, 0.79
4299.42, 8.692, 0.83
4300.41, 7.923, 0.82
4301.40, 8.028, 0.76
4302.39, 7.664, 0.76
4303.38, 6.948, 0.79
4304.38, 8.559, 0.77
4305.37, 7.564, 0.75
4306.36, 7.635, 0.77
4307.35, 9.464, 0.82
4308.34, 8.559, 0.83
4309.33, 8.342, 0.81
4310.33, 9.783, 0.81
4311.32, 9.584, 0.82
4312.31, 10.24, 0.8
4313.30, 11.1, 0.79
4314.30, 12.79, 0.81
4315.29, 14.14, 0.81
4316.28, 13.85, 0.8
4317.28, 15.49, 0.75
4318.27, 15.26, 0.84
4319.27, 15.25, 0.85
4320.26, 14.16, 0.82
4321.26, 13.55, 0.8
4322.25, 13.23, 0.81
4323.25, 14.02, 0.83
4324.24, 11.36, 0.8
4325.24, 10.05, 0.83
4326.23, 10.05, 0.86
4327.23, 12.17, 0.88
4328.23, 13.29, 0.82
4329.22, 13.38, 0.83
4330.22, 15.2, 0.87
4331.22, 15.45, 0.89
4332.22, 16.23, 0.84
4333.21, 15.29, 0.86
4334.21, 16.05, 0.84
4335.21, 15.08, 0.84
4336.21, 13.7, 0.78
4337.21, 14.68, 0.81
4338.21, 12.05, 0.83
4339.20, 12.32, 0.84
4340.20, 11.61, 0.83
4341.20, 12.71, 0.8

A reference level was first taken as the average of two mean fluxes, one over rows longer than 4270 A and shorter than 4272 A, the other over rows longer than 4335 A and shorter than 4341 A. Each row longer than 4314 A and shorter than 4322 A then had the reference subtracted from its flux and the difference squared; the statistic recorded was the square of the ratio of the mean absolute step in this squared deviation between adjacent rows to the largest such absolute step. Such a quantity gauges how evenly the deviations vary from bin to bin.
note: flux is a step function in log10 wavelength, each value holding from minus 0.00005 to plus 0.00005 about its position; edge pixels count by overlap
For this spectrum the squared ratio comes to 0.15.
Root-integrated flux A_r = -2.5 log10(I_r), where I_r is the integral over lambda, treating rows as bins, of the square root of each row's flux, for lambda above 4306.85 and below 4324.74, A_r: -4.49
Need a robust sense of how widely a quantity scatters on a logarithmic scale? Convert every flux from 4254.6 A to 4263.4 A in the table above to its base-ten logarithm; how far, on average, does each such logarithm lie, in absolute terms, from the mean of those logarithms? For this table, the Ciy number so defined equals 0.03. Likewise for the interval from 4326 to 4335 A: 0.05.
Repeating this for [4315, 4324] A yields 0.02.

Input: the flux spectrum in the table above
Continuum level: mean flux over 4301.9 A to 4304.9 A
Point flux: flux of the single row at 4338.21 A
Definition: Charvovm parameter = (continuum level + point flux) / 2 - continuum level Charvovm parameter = 2.2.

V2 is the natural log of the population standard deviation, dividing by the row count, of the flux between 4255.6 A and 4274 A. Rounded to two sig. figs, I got 0.13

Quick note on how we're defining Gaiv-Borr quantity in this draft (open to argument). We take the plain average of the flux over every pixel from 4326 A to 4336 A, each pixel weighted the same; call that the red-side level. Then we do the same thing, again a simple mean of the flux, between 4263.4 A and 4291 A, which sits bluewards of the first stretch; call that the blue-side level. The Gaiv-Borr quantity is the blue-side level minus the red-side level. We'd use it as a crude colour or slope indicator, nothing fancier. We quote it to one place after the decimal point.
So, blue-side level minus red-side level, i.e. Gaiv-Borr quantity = -2.8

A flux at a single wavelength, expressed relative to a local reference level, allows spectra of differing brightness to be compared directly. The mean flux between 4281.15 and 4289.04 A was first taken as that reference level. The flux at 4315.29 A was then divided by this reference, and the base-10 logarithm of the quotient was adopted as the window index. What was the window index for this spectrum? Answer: 0.10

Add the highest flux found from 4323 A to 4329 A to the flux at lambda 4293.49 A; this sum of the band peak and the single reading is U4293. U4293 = 26.2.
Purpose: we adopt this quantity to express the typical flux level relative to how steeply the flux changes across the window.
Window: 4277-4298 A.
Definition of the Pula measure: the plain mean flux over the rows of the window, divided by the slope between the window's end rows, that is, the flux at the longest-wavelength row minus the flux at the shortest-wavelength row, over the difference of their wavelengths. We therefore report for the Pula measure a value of -141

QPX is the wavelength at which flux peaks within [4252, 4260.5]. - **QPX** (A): 4259.02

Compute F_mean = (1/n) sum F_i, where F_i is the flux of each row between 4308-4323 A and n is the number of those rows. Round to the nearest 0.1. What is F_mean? 12.4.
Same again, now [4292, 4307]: 9.3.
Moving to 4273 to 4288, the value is 11.2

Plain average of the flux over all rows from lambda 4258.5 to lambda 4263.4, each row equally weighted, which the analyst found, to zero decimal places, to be 12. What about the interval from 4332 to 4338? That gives 15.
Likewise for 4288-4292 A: 10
